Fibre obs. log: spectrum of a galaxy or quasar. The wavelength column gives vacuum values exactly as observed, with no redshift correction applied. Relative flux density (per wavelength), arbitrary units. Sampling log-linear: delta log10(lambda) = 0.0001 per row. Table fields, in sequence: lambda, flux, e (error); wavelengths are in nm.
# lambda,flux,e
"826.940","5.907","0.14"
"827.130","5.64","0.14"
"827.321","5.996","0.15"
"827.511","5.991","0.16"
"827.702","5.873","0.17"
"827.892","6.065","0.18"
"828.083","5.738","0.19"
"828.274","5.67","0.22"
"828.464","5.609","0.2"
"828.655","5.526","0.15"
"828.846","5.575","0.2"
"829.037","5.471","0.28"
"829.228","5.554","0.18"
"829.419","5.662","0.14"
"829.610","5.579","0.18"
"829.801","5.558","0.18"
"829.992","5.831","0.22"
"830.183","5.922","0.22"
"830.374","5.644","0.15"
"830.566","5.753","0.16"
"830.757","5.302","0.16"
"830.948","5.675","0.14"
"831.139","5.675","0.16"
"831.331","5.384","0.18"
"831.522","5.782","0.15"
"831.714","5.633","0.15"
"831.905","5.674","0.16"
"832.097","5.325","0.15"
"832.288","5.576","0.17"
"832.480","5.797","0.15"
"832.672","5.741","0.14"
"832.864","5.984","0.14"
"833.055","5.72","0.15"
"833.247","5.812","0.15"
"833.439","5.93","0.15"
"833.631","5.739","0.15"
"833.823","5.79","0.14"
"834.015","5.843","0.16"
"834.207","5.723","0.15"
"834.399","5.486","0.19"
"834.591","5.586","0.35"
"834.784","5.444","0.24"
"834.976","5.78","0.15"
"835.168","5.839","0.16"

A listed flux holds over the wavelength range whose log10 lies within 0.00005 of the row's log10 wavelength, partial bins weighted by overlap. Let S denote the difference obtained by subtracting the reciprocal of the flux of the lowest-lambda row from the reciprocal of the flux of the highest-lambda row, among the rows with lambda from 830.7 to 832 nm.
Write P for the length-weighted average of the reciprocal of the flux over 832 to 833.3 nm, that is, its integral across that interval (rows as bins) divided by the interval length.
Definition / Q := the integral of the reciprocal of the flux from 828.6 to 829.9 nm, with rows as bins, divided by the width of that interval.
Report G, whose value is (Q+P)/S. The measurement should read -29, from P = 0.176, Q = 0.1798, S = -0.012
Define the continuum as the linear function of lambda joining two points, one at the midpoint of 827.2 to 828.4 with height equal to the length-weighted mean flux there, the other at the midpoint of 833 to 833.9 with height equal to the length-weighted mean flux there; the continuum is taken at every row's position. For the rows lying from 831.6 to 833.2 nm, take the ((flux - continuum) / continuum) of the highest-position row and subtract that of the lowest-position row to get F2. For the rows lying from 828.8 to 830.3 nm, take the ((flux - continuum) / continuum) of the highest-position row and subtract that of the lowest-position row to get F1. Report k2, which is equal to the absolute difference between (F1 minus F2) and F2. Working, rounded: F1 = 0.06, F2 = 0.02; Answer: 0.026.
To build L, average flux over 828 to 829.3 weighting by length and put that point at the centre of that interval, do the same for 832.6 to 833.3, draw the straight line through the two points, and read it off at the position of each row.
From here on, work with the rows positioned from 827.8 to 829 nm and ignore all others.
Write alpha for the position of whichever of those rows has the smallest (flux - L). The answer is 828.655 nm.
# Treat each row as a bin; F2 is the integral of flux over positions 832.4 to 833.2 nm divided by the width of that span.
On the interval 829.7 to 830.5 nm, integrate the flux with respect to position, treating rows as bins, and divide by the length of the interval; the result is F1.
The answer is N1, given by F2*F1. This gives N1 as 33.3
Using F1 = 5.74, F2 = 5.81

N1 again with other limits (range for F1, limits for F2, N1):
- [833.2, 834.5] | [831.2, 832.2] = 32.0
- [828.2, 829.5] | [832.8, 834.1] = 32.5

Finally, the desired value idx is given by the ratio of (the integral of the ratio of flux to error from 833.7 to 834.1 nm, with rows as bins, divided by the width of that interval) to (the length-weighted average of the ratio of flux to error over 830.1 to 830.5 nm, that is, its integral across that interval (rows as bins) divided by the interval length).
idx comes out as 1.19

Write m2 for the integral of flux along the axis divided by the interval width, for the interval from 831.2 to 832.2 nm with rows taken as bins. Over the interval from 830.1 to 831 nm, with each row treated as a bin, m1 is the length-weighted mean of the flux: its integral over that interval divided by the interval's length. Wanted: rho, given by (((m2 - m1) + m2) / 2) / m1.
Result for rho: 0.48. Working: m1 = 5.65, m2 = 5.56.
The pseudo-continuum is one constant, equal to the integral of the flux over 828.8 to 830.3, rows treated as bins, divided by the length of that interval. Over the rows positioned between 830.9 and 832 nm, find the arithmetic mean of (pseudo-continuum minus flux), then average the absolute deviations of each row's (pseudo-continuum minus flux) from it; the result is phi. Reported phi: 0.09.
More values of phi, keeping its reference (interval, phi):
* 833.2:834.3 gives 0.06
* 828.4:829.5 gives 0.05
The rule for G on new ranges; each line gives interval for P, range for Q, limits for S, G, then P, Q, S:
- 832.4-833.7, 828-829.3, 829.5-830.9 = 37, 0.172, 0.1789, 0.009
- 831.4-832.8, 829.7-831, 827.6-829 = 39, 0.177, 0.1766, 0.009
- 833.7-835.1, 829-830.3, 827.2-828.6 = 31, 0.177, 0.1768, 0.012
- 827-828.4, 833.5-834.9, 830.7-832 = -28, 0.171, 0.1765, -0.012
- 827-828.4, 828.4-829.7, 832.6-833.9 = -238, 0.171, 0.1796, -0.001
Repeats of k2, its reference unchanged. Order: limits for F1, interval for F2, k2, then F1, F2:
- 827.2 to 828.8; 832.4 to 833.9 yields 0.081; -0.08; 0.00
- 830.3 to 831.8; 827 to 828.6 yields 0.006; 0.00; 0.00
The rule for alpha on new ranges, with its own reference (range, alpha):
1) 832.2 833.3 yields 832.288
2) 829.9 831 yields 830.757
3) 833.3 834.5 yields 834.399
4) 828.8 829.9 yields 829.037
